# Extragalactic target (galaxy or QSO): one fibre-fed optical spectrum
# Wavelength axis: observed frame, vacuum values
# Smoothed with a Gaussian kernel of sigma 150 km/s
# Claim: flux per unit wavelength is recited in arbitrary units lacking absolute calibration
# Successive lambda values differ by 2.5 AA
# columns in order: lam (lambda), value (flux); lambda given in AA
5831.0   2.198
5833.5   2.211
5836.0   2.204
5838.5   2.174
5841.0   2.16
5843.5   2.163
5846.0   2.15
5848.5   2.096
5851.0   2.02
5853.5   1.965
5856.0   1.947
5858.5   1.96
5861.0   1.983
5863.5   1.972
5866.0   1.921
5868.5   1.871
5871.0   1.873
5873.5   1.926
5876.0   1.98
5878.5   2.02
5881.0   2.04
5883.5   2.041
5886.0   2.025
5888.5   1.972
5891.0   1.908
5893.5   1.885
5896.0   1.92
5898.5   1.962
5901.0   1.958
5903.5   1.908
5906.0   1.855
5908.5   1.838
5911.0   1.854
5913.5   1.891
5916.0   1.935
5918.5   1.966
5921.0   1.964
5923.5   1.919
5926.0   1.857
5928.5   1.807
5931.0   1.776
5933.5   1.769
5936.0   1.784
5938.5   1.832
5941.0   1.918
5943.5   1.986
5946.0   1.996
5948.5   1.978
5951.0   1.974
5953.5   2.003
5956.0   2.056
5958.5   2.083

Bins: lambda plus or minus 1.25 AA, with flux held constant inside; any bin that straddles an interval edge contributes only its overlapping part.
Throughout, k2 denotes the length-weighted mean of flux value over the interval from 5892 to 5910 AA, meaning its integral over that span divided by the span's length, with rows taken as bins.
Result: 1.90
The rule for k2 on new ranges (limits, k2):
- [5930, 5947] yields 1.87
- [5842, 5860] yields 2.04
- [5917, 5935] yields 1.87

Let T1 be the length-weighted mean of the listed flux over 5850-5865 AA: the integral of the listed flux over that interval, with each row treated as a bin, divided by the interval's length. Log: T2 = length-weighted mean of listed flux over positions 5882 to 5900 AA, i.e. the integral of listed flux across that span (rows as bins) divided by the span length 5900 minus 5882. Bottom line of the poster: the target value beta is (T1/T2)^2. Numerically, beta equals 1.01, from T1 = 1.97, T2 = 1.96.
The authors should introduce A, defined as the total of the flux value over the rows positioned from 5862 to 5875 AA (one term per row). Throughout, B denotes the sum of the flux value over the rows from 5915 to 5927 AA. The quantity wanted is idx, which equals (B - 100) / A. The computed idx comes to -9.4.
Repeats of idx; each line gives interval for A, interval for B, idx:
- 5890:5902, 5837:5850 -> -9.3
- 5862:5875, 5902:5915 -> -9.5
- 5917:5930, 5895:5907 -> -9.5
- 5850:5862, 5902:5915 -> -9.2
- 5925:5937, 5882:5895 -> -10.0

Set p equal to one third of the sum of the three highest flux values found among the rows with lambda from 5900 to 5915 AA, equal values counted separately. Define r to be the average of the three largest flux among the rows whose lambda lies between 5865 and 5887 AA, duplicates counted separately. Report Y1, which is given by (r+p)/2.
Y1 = 1.98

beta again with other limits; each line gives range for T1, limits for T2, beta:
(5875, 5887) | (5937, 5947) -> 1.10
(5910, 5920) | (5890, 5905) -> 0.99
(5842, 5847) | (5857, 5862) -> 1.20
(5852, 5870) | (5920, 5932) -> 1.09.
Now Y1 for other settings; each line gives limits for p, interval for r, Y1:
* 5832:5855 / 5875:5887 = 2.12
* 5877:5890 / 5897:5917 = 1.99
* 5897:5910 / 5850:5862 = 1.97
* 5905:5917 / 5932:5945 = 1.90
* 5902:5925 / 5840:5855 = 2.06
